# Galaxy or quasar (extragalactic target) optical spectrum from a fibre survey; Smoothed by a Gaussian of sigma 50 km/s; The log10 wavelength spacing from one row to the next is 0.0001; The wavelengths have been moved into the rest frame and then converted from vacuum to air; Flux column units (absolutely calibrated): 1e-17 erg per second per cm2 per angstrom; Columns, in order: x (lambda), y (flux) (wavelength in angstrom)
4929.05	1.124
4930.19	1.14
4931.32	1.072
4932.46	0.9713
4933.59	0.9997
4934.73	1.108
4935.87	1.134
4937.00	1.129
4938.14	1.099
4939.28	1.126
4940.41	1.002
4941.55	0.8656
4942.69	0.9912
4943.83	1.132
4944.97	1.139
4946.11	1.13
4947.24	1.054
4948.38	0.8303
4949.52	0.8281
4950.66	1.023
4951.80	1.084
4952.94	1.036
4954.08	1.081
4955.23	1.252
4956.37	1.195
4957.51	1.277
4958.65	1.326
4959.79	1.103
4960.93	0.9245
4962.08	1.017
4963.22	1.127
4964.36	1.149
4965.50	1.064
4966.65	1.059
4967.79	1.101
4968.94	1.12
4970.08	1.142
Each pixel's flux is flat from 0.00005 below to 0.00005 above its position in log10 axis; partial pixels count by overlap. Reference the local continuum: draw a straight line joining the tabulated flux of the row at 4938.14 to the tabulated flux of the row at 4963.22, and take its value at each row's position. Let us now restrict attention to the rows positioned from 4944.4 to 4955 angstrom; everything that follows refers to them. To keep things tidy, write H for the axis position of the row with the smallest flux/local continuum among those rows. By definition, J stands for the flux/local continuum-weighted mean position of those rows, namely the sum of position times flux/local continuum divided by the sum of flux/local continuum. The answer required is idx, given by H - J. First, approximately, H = 4949.52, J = 4949.5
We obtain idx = 0.0 angstrom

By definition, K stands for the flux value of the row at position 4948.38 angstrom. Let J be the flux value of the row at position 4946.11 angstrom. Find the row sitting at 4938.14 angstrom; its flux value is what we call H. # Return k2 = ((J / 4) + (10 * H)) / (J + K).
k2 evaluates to 5.75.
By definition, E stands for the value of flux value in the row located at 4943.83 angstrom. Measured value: 1.132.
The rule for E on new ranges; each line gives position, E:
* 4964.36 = 1.149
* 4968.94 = 1.12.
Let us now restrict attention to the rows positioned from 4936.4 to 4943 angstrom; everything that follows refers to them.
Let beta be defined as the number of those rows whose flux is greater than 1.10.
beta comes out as 2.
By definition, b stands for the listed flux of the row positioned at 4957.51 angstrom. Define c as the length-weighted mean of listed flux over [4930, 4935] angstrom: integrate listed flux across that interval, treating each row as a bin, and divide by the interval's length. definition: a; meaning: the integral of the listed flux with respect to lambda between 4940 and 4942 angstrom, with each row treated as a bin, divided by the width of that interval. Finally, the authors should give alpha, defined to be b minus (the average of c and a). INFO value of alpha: 0.29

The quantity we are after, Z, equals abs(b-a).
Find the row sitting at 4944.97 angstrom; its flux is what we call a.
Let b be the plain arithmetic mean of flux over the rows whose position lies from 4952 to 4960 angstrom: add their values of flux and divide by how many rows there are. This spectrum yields 0.04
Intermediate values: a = 1.139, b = 1.18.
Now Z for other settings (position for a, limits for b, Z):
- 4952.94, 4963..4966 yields 0.08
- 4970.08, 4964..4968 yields 0.05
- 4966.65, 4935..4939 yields 0.06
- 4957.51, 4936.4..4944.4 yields 0.23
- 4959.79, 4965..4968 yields 0.03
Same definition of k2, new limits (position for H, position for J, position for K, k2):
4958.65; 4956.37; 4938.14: 5.91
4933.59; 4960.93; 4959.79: 5.04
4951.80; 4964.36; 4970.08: 4.86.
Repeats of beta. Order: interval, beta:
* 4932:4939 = 3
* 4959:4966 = 3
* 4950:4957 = 2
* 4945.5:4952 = 1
